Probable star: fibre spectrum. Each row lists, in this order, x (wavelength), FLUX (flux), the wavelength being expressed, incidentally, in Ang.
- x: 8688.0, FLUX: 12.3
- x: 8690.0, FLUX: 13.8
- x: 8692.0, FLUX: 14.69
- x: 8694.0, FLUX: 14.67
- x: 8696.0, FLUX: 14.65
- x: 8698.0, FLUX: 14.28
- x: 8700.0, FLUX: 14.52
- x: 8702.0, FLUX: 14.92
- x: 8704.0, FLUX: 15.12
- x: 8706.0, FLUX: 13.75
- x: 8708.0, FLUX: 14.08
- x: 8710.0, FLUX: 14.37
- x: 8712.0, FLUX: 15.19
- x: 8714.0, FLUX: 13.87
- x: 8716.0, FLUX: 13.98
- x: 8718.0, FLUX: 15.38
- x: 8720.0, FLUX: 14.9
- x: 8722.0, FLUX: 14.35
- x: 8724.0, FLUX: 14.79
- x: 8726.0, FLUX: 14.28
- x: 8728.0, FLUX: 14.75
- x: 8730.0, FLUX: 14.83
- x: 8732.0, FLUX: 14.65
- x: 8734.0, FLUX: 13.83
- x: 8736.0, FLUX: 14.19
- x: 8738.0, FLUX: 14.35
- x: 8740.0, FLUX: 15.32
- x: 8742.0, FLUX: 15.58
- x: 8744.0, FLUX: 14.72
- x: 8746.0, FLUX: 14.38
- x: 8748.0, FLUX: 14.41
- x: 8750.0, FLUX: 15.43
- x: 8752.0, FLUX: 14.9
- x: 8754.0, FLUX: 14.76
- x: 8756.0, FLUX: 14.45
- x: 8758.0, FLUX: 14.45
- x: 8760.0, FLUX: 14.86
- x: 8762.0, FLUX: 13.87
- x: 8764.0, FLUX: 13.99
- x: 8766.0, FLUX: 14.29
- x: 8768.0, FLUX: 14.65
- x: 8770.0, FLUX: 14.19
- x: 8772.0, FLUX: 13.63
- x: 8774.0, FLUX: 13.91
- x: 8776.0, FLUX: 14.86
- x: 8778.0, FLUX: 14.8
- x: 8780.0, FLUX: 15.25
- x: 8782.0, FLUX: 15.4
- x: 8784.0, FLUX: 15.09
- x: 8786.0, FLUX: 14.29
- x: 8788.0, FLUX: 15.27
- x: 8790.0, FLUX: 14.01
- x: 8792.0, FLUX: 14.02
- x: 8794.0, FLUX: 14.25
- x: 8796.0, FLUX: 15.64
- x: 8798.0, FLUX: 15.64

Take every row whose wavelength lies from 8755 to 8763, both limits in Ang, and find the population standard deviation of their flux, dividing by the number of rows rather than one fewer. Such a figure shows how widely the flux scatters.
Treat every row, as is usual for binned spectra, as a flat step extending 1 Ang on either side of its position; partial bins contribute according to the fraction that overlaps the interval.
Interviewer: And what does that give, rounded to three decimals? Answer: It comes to 0.353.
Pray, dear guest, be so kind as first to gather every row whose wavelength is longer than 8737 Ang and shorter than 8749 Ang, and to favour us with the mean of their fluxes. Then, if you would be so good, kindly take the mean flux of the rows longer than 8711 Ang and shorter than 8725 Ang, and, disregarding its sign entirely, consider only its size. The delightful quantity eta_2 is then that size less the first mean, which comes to -0.16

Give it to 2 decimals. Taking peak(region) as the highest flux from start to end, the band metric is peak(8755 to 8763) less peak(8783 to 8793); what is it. -0.41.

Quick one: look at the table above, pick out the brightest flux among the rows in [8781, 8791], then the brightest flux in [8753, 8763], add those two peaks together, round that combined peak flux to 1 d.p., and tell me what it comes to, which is 30.3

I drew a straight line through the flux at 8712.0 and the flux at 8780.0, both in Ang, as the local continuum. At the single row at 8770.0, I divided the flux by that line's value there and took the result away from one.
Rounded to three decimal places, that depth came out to 0.069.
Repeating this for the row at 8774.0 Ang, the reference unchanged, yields 0.088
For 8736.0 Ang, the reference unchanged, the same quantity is 0.067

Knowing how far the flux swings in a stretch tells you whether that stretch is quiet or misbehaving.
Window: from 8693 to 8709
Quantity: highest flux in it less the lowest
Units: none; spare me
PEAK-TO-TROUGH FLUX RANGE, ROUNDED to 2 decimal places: 1.37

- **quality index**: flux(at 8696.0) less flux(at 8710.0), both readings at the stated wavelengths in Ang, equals 0.28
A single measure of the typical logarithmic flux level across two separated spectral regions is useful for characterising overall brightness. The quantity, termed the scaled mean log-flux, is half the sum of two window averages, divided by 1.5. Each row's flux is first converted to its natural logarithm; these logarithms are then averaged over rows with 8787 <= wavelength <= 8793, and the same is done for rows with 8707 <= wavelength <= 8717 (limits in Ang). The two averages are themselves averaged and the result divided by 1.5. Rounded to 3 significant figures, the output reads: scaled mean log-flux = 1.78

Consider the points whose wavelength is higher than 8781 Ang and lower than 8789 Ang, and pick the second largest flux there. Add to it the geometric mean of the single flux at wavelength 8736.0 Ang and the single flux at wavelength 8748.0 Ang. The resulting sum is 29.6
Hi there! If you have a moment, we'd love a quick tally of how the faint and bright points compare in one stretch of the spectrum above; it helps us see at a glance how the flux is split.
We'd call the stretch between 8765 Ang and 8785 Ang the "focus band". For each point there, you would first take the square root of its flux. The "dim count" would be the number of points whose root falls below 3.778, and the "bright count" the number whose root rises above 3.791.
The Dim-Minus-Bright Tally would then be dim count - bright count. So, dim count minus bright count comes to -3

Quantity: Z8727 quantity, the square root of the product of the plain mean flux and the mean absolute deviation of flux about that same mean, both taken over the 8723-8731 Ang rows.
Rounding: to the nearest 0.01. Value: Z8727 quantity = 1.67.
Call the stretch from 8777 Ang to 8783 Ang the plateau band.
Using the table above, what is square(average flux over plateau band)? 230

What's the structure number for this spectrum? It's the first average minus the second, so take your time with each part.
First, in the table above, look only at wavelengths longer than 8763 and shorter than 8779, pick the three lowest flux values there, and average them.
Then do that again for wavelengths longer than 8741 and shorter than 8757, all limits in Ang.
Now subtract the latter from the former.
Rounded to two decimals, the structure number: -0.57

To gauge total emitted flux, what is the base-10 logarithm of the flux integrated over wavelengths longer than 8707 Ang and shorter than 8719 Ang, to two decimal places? 2.24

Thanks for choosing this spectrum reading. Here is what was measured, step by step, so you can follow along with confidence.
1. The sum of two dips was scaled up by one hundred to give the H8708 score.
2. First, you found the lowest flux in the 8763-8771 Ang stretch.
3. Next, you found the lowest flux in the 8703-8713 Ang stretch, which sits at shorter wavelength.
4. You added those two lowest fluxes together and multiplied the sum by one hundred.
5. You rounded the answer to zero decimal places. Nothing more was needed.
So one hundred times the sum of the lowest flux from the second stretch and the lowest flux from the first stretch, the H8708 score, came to 2774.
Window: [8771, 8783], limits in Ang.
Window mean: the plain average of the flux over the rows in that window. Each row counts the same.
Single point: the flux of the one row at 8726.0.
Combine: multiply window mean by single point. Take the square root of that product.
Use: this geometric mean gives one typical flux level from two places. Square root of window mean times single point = 14.5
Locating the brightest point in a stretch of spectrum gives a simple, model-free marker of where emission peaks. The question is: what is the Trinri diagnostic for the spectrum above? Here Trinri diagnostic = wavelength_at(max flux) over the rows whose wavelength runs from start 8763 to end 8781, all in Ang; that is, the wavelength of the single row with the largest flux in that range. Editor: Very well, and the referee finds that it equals 8780.0 Ang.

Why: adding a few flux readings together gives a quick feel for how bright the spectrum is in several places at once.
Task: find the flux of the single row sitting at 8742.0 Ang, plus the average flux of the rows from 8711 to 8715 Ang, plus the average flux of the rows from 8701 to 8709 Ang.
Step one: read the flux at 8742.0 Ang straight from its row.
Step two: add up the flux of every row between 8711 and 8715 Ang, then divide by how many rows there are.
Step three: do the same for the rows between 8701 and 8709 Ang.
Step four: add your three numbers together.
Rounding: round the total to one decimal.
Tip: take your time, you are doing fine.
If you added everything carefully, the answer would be 44.6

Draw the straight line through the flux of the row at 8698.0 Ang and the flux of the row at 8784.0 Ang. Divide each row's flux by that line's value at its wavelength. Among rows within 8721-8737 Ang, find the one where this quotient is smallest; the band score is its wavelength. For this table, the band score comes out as 8734.0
